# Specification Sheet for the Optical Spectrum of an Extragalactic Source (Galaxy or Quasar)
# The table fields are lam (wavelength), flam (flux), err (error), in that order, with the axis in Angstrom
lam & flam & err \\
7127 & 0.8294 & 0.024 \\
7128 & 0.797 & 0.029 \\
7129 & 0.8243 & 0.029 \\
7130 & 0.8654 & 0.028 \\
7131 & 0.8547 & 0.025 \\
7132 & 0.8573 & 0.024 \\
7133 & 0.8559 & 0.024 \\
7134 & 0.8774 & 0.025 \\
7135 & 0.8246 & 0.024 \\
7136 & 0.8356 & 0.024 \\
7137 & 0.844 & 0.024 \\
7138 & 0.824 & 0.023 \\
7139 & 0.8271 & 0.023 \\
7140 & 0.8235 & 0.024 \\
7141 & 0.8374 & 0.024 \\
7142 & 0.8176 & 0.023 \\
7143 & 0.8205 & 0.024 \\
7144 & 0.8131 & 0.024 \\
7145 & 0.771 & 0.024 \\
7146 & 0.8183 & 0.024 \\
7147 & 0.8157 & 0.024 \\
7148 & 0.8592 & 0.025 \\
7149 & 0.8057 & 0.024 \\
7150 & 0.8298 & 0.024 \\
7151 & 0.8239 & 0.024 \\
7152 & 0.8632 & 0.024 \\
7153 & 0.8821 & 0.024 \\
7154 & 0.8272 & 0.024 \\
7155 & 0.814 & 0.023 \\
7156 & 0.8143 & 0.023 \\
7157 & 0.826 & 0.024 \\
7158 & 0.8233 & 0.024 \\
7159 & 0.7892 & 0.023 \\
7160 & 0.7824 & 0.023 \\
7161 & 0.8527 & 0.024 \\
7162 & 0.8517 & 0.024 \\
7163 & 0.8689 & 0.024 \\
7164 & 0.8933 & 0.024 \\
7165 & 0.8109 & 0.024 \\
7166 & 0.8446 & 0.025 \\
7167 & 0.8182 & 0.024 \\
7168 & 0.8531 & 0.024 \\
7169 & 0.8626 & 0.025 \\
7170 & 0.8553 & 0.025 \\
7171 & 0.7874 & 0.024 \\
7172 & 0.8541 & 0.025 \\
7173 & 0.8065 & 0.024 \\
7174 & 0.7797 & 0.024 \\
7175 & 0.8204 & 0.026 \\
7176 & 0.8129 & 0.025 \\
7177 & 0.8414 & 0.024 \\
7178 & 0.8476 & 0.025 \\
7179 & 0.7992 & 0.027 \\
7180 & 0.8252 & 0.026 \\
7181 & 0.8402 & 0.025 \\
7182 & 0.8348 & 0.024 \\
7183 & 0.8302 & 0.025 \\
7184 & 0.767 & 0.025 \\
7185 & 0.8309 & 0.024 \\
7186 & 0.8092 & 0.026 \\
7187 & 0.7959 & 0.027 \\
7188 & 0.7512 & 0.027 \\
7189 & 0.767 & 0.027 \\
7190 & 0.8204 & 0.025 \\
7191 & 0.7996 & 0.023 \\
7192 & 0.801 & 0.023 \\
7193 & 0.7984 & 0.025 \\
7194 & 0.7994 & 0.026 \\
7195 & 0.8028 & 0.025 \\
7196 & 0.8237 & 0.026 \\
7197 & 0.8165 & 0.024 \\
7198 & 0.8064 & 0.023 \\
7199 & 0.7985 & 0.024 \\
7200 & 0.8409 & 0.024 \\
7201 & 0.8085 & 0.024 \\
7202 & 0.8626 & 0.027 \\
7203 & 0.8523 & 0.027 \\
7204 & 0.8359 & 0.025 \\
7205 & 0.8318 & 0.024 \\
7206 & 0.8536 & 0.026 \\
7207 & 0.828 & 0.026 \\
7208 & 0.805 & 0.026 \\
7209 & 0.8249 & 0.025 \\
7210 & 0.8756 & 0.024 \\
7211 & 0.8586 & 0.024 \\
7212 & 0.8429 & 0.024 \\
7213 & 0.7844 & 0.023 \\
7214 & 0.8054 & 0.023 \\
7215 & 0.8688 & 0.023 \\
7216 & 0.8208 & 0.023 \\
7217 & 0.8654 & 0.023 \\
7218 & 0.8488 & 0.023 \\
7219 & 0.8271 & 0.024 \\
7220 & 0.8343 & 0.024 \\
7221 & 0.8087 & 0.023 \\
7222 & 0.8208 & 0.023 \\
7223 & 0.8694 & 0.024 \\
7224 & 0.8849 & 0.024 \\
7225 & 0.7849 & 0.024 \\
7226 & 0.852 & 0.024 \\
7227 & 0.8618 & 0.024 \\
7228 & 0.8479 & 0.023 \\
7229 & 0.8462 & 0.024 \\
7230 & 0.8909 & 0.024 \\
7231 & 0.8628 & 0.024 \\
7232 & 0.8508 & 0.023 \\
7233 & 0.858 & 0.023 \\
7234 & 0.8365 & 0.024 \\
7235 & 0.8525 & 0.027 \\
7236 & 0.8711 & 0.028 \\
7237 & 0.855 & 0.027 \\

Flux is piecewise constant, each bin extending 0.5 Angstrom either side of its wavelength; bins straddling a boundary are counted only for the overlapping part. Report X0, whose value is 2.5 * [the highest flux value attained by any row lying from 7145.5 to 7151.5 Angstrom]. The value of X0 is 2.15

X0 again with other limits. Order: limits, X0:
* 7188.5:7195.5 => 2.05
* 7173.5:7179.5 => 2.12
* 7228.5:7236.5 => 2.23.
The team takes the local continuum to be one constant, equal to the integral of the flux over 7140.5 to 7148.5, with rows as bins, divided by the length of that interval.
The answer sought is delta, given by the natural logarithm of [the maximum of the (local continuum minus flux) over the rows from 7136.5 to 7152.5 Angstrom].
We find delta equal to -3.0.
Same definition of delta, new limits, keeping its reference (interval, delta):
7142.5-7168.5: -3.0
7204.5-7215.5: -3.4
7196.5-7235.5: -3.4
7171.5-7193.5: -2.7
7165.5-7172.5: -3.5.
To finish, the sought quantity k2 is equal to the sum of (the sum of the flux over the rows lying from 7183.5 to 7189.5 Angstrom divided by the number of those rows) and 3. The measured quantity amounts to 3.79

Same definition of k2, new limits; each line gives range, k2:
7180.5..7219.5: 3.82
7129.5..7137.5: 3.85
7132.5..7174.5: 3.83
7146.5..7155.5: 3.84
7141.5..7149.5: 3.82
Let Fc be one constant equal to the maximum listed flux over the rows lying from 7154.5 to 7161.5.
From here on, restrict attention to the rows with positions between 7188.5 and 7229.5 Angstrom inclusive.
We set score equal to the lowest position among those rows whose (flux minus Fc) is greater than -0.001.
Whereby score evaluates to 7202 Angstrom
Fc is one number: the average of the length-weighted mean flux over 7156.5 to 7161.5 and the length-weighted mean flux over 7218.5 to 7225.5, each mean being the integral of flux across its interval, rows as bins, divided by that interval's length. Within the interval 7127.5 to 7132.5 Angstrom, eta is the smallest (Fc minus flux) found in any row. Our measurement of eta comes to -0.042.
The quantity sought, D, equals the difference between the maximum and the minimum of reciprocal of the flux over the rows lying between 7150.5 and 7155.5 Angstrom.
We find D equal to 0.09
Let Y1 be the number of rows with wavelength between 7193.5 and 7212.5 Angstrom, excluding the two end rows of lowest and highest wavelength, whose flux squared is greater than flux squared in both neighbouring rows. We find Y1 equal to 5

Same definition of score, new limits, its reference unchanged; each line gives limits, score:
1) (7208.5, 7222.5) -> 7210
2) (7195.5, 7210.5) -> 7202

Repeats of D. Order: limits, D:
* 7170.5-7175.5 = 0.11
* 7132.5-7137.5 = 0.07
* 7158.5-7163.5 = 0.13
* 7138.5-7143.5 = 0.03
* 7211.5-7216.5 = 0.12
